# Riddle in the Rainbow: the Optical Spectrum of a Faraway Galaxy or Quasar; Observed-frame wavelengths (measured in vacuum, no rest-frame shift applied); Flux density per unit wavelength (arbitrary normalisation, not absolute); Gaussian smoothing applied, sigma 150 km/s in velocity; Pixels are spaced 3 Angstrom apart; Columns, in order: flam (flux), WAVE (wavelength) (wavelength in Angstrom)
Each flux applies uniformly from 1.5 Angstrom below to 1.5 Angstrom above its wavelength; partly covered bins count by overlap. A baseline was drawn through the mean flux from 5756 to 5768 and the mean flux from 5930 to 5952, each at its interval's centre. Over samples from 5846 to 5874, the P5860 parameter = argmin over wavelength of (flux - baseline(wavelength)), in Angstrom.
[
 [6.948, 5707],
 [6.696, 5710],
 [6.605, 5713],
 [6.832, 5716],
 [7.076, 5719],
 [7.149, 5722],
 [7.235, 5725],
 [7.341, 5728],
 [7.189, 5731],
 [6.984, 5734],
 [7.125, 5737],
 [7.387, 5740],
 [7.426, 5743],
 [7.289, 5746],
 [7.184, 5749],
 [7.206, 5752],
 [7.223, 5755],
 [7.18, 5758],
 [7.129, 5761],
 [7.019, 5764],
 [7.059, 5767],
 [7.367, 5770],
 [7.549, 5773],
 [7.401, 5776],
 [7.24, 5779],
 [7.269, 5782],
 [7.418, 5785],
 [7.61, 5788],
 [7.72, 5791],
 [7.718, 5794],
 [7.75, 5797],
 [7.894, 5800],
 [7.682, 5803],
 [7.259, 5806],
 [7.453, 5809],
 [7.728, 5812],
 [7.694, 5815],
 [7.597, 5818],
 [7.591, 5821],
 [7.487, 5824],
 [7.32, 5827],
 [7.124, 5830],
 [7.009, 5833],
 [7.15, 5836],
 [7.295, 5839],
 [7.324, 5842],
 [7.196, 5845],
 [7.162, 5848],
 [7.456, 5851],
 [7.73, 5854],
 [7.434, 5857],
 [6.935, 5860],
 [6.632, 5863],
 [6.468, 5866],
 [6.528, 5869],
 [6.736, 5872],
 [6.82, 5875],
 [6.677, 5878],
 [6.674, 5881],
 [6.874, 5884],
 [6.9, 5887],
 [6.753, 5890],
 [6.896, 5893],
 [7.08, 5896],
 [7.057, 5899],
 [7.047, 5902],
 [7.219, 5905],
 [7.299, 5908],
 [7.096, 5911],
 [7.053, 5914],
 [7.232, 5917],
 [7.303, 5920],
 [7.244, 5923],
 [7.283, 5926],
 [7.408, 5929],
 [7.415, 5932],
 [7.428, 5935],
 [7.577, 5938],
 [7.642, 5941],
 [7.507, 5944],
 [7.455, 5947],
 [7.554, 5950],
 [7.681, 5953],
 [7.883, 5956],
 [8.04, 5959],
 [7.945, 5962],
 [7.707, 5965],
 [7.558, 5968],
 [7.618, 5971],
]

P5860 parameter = 5866 Angstrom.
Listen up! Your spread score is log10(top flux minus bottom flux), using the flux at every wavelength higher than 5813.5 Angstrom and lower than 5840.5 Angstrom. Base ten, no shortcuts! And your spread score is -0.16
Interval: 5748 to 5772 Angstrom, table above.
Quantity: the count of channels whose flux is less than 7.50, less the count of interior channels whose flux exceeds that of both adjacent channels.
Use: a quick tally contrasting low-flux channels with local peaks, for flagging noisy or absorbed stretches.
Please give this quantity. 7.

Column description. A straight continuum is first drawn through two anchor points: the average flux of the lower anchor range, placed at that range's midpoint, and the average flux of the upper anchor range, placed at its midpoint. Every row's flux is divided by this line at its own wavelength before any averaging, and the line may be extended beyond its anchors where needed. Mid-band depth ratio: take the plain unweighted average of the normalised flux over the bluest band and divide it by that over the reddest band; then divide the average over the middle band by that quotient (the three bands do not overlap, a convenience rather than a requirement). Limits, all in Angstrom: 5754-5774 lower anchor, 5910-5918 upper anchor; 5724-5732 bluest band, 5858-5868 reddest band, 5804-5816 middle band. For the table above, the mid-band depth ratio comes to 0.98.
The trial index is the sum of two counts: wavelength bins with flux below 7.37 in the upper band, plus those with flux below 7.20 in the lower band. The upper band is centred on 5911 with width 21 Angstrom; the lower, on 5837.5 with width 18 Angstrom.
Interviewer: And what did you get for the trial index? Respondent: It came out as 11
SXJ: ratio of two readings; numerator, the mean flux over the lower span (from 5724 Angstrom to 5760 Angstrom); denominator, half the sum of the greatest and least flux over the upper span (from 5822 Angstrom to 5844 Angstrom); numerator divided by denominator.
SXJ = 1.00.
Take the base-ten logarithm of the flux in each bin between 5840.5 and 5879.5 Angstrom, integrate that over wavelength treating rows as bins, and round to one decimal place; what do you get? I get 33.0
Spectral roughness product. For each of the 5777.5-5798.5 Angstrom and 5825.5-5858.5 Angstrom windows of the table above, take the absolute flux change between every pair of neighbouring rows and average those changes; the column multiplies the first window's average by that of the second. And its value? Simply 0.0142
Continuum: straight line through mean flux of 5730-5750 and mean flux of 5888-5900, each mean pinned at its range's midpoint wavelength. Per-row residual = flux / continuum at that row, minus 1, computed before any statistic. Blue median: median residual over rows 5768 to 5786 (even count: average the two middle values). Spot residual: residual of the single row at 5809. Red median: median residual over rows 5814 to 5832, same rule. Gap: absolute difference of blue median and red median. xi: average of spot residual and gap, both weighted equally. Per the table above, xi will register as 0.04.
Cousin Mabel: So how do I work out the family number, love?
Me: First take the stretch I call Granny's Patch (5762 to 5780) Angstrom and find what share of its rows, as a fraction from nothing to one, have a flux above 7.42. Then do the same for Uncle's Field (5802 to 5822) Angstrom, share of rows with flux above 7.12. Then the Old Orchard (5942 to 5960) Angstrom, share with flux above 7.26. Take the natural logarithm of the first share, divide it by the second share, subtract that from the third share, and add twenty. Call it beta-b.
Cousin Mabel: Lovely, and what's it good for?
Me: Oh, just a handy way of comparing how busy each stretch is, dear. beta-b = 22.8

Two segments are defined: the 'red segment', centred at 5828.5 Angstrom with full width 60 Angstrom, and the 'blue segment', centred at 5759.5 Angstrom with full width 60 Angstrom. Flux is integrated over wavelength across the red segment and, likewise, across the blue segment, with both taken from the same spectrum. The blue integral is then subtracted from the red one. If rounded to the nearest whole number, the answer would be 10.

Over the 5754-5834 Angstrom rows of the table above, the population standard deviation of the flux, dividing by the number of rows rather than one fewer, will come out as 0.25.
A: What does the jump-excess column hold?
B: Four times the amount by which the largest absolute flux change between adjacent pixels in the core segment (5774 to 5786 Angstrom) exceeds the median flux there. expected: -28.7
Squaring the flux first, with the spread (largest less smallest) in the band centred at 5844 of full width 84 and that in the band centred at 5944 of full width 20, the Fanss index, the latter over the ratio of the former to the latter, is 1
